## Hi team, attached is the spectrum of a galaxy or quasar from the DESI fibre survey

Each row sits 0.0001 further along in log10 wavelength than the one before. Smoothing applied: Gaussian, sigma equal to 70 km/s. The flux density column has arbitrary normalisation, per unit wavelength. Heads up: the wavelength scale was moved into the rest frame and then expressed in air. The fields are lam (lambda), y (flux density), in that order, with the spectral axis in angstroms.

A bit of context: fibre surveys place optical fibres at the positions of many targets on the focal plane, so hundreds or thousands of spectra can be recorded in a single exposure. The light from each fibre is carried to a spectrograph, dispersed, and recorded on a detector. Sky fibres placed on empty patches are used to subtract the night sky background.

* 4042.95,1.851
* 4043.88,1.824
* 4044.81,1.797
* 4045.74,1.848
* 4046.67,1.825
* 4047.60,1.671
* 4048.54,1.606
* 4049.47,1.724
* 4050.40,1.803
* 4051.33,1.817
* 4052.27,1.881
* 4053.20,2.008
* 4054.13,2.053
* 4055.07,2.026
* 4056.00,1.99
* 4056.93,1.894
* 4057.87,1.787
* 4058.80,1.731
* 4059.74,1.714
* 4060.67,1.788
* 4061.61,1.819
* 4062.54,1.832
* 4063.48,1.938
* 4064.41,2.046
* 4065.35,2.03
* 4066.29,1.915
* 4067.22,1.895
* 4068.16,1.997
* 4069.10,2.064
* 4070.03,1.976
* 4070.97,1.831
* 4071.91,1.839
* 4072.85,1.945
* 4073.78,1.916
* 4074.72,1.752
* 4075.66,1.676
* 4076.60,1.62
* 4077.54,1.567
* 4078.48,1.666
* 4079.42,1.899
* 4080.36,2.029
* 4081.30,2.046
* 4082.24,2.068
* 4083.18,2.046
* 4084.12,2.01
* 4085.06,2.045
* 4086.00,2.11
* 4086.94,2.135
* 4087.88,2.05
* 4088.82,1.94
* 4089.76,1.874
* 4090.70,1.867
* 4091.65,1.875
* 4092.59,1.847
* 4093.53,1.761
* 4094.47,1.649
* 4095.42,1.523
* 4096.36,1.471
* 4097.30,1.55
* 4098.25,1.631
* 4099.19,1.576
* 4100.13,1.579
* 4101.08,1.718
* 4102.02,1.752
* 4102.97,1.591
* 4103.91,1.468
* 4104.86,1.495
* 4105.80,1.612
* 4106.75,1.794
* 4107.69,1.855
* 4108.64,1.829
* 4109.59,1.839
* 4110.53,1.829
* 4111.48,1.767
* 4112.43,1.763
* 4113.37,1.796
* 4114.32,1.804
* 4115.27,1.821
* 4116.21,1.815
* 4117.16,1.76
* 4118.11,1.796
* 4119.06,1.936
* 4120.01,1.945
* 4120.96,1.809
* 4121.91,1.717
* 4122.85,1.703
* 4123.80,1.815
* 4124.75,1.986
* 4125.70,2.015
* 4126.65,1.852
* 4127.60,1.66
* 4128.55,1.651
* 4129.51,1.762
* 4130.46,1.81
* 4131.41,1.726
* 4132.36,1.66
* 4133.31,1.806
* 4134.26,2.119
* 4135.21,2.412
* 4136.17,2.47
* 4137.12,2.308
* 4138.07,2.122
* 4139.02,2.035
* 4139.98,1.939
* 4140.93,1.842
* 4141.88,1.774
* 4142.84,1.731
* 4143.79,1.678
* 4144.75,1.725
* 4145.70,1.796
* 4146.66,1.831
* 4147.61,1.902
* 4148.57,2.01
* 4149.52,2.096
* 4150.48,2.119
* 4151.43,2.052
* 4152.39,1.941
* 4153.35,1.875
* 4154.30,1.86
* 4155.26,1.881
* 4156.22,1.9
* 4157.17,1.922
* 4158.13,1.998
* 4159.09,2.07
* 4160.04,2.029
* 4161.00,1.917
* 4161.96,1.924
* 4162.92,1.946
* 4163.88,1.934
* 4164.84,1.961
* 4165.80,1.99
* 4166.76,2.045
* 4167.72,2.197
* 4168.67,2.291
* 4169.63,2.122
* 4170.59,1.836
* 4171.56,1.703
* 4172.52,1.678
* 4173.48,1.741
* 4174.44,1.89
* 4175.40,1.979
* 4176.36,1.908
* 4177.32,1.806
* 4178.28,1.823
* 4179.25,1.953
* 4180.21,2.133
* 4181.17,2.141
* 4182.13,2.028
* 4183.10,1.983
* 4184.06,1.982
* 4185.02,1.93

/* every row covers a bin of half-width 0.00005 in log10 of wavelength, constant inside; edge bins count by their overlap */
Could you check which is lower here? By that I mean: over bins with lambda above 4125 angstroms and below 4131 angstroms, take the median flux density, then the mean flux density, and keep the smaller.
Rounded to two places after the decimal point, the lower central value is 1.79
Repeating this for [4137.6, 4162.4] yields 1.92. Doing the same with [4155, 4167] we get 1.95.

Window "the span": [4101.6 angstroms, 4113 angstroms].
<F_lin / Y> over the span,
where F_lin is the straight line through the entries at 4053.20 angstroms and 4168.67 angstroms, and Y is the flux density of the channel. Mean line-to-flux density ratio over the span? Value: 1.25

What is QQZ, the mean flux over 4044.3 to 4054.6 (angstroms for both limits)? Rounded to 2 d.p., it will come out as 1.82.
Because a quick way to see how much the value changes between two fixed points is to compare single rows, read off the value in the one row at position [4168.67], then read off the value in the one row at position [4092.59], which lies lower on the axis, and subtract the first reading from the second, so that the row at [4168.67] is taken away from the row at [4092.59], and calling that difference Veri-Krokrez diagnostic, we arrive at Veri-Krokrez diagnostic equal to -0.44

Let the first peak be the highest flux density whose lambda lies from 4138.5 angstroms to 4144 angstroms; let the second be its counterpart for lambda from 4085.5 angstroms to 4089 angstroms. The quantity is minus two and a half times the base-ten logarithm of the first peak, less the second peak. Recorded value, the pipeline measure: -2.91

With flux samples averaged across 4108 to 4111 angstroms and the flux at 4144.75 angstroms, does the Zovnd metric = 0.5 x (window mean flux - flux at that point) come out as 0.054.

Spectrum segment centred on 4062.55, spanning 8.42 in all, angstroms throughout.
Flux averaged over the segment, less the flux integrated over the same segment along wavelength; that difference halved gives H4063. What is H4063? -6.93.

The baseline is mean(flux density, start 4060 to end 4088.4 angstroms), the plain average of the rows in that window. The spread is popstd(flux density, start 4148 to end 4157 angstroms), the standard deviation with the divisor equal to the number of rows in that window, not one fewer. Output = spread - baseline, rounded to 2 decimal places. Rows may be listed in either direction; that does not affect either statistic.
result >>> -1.82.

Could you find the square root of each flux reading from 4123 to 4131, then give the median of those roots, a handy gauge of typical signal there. 1.346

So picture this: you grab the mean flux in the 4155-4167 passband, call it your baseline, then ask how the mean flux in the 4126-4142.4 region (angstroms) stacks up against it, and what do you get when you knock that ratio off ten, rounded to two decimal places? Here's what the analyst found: 9.01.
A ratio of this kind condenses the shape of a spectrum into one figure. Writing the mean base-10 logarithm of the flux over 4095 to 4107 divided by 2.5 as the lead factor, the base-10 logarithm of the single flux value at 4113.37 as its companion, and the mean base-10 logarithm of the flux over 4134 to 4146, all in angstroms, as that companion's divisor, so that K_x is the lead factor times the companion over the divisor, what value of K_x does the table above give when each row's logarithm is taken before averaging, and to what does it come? 0.069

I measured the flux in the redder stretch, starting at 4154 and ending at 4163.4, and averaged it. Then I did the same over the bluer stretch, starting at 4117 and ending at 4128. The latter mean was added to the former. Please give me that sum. 3.78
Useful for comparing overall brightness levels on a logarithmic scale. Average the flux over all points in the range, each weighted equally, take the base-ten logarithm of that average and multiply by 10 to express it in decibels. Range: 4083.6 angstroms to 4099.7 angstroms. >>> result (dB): 2.60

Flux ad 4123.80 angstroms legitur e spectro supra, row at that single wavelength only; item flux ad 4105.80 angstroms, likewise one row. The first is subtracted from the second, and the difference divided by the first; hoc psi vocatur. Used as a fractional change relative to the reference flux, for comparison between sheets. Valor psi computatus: -0.11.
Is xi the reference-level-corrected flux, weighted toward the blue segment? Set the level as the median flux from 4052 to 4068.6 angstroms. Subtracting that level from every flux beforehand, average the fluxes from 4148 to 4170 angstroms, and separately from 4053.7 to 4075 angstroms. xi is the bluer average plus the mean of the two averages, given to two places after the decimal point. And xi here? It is 0.05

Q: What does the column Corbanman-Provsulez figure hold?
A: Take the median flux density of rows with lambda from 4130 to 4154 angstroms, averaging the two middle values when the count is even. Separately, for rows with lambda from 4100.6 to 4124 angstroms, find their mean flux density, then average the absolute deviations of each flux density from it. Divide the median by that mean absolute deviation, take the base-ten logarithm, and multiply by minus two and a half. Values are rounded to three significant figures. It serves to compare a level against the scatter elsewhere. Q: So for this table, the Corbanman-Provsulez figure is -3.40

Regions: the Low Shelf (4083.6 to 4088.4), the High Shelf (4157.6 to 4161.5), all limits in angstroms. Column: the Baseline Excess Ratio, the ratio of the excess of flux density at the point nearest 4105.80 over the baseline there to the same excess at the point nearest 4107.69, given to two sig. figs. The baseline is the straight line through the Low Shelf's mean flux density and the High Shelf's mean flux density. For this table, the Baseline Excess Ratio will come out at 2.3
